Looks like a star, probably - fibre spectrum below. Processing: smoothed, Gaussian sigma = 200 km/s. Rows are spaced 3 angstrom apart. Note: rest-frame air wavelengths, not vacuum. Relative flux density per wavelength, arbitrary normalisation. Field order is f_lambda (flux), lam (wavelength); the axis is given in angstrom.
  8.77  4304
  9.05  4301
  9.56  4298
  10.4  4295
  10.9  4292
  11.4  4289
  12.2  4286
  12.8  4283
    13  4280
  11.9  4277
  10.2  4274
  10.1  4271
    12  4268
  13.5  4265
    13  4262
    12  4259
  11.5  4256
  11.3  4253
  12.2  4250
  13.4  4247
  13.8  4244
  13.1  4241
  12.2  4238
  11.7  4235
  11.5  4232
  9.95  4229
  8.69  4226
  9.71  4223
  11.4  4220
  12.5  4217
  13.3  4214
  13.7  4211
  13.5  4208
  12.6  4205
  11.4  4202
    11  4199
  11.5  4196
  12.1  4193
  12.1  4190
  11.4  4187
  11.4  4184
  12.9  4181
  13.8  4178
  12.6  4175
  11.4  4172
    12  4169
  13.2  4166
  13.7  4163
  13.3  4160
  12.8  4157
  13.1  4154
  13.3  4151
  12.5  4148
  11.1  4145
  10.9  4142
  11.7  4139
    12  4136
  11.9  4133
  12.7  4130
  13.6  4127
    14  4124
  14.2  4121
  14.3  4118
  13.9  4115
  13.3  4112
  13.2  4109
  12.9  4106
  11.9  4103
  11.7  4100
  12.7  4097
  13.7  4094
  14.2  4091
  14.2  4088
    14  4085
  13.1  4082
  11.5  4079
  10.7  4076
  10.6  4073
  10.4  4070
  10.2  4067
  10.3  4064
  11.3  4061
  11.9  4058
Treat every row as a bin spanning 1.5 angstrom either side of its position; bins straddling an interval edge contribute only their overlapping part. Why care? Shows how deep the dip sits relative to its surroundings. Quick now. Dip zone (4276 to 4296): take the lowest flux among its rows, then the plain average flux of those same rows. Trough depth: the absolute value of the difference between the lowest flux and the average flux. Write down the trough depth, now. 1.4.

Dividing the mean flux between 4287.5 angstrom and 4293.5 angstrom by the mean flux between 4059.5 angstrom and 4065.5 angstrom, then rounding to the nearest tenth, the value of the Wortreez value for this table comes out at 1.0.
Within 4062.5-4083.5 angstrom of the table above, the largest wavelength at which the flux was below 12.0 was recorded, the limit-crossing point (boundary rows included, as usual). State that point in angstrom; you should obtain 4079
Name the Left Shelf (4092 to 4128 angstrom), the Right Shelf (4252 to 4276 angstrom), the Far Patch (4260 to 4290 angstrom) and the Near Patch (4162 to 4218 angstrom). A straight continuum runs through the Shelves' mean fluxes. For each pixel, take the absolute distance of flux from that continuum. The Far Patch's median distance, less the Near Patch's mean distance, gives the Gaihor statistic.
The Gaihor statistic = 0.5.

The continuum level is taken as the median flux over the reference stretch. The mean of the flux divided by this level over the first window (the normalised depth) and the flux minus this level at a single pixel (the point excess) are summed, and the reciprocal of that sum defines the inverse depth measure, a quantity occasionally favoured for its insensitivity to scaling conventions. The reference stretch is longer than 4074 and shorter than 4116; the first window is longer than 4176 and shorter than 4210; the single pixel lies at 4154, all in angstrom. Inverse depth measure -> 1.1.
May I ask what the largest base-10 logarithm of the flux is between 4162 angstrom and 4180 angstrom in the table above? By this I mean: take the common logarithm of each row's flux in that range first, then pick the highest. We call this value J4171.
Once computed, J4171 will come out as 1.14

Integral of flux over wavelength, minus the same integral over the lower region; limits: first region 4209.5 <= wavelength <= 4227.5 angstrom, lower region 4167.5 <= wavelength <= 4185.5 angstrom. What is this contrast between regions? -14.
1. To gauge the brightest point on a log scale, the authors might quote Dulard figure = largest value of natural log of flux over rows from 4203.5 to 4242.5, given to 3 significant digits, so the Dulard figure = 2.62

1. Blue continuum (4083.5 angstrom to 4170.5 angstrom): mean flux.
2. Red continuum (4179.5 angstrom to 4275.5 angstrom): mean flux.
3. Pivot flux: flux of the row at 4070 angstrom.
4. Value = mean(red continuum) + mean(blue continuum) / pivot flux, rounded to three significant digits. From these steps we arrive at 13.1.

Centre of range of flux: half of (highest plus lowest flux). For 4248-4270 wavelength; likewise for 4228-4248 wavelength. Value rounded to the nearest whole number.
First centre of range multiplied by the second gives 147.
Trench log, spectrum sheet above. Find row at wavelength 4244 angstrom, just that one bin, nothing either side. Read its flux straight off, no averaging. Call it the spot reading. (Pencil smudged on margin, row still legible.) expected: 13.8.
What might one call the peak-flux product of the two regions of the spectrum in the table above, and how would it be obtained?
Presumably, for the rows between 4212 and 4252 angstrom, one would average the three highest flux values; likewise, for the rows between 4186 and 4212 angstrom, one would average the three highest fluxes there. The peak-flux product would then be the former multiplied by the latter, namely 179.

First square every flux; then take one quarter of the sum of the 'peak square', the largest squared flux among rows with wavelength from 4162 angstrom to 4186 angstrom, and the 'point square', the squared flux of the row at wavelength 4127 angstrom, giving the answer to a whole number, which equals 94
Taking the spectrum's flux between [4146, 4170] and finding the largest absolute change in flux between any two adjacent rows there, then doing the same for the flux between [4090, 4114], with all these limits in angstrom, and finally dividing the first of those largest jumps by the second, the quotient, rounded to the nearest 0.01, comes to 1.20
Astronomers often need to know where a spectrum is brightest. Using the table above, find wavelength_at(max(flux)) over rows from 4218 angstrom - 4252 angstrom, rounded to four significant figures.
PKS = 4244 angstrom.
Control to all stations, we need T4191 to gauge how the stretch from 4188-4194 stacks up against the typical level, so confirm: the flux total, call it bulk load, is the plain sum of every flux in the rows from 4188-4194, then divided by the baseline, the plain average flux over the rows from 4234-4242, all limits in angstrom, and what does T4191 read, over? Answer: 2.0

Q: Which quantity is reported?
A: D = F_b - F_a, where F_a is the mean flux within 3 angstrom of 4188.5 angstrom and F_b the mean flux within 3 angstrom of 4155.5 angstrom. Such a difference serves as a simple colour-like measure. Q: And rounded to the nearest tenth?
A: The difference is 1.2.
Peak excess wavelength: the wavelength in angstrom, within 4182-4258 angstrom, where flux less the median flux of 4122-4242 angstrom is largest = 4244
